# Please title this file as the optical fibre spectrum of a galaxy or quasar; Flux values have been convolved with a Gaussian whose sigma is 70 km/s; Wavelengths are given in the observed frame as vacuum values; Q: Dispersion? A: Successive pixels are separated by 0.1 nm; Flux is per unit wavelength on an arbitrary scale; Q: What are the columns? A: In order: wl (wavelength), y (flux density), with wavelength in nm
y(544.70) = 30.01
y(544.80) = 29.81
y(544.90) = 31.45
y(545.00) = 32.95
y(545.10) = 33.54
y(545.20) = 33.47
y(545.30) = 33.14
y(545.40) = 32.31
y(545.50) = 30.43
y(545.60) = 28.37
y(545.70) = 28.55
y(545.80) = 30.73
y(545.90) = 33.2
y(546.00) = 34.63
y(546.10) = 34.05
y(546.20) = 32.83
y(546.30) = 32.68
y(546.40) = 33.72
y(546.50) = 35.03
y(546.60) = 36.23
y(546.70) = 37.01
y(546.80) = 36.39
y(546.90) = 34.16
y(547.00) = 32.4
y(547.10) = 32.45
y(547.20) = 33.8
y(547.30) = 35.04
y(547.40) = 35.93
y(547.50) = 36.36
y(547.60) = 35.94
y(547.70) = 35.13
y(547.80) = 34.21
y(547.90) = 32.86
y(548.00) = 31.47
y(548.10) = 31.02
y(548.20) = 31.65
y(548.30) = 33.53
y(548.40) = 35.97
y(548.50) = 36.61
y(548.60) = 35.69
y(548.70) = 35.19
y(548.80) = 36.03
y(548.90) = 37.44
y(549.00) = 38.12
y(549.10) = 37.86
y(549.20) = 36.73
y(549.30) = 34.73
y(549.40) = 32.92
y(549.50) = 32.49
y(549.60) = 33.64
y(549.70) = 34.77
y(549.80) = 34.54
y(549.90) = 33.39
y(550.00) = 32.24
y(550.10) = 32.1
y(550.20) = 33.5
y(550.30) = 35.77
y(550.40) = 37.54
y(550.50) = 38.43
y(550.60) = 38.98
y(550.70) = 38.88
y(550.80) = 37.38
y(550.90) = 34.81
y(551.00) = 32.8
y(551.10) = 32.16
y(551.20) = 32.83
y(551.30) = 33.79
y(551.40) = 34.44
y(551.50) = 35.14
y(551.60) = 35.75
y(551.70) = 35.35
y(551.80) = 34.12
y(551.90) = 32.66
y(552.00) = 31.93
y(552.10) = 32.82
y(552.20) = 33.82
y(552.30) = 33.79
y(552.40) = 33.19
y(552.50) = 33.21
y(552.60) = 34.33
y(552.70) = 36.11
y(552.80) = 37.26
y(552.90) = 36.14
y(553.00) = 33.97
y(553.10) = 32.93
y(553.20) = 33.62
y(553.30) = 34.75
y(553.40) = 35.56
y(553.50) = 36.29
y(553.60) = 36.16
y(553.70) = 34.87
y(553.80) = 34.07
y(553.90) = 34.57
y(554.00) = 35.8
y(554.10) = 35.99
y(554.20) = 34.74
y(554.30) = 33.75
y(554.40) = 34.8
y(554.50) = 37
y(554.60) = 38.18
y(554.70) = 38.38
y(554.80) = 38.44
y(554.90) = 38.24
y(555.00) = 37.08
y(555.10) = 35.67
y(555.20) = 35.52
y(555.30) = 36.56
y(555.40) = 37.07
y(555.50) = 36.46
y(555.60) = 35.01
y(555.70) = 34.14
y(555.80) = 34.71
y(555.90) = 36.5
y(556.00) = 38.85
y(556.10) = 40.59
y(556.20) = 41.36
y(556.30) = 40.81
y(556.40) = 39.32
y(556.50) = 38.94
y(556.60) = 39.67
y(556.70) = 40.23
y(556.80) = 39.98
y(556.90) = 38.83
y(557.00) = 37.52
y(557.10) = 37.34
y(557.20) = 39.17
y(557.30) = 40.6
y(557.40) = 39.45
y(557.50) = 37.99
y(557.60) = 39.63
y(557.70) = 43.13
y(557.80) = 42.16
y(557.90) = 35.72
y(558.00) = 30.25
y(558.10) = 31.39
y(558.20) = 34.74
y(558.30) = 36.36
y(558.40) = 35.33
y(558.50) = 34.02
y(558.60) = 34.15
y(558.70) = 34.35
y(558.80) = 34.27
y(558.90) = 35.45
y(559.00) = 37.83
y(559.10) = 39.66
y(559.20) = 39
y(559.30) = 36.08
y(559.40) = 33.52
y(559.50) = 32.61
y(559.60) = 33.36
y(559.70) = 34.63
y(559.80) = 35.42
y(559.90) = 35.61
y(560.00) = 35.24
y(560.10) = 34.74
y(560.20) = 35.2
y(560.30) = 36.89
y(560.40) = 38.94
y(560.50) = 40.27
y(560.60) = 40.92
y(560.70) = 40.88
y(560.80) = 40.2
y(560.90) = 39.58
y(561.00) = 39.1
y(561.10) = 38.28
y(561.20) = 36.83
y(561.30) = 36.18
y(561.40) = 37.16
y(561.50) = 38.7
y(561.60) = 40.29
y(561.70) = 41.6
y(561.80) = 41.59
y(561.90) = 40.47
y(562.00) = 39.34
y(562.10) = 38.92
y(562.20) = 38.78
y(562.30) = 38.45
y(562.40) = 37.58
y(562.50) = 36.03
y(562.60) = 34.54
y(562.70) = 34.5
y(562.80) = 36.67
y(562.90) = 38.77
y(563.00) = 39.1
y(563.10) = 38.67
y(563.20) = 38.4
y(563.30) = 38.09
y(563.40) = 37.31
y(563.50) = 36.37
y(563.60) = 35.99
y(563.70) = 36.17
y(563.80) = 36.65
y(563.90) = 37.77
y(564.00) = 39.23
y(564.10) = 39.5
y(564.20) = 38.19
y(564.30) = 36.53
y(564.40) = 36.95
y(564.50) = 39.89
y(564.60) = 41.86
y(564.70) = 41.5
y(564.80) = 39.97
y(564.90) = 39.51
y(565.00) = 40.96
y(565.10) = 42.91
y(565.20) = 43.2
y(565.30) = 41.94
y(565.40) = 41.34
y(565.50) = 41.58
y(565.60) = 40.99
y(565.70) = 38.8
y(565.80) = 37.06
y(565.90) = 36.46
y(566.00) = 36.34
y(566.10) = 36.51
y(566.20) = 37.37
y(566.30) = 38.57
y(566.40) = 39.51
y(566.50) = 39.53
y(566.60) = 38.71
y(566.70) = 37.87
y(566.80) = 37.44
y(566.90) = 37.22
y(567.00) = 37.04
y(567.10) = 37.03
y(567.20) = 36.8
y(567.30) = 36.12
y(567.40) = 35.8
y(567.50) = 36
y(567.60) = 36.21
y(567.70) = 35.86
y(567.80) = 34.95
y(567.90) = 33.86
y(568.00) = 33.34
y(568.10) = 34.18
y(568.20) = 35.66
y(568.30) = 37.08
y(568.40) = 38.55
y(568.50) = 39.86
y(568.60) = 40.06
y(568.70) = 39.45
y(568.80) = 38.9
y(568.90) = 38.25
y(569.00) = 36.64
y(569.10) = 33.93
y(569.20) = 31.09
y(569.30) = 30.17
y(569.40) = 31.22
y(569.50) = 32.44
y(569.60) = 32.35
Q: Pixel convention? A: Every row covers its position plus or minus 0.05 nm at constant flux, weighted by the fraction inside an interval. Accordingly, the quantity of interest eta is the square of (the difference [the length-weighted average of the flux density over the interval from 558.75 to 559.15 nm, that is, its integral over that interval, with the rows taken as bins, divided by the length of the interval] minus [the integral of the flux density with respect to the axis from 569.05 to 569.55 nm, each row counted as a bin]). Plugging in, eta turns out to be 438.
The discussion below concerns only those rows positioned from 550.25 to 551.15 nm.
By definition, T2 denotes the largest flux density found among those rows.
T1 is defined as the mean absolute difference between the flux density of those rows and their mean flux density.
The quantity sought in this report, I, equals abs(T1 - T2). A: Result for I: 36.8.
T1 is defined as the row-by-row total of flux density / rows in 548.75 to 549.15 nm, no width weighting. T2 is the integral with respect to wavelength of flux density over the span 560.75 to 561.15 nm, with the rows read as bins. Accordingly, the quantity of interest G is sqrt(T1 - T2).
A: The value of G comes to 11.6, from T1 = 149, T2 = 15.7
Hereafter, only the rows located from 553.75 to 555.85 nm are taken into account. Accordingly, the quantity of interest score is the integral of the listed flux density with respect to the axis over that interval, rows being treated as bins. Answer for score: 75.6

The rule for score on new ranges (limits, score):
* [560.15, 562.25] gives 82.0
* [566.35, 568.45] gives 76.9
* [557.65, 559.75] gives 74.8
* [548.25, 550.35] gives 73.3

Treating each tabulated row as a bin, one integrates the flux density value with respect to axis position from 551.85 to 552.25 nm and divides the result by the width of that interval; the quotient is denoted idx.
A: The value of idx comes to 32.8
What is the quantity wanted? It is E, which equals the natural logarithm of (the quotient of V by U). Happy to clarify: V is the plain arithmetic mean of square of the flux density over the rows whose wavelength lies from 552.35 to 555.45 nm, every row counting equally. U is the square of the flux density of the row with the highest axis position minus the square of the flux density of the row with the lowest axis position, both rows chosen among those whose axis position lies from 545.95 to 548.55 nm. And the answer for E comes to 2.20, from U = 141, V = 1271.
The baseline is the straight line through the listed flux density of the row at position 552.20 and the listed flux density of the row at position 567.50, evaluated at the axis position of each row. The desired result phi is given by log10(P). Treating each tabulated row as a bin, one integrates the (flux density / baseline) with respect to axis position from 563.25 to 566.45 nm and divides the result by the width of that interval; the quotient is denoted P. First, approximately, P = 1.09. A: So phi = 0.038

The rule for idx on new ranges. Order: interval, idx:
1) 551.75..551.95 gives 33.4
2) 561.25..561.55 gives 37.3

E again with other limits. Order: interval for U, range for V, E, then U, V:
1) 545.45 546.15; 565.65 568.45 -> 1.76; 233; 1355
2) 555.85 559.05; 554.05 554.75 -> 2.58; 99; 1307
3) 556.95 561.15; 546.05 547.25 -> 3.01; 58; 1174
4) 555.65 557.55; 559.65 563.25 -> 1.65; 278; 1449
